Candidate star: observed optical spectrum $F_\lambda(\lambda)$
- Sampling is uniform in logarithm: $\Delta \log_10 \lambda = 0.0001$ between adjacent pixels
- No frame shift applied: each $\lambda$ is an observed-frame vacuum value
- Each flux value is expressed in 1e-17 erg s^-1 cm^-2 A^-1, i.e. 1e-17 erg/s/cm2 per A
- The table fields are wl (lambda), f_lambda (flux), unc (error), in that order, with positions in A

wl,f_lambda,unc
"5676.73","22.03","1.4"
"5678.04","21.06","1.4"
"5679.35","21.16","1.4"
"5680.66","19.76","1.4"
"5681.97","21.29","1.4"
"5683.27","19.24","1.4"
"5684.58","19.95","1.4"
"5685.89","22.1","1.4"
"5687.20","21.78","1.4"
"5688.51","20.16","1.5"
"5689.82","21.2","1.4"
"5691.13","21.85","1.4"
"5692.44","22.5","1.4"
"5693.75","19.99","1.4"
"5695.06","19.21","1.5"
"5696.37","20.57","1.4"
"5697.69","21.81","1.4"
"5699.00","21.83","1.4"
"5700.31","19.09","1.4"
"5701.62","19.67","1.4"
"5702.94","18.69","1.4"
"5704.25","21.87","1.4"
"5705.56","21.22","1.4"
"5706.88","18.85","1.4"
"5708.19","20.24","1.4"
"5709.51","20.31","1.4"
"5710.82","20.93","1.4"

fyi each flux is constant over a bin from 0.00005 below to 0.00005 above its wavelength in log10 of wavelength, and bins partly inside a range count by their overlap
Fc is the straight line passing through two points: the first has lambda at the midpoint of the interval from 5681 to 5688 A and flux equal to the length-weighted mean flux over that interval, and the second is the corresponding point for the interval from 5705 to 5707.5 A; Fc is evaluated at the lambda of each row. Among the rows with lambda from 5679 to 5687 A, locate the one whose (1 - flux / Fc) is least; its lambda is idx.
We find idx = 5685.89 A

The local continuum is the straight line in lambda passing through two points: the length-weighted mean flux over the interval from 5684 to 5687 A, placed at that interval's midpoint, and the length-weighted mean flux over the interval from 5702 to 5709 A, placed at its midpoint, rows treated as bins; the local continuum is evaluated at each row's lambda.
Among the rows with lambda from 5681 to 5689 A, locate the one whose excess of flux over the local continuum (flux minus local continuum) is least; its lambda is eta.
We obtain 5683.27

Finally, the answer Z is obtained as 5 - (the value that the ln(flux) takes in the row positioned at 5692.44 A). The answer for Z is 1.89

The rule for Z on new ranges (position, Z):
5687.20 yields 1.92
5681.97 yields 1.94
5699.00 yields 1.92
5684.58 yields 2.01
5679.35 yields 1.95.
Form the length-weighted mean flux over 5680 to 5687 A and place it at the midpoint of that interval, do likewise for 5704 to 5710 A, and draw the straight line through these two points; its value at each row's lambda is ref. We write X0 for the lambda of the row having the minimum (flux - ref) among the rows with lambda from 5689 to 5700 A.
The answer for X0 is 5695.06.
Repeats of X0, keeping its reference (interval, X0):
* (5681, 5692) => 5683.27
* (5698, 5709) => 5702.94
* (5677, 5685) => 5683.27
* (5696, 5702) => 5700.31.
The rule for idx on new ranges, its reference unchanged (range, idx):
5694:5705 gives 5704.25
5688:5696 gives 5692.44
